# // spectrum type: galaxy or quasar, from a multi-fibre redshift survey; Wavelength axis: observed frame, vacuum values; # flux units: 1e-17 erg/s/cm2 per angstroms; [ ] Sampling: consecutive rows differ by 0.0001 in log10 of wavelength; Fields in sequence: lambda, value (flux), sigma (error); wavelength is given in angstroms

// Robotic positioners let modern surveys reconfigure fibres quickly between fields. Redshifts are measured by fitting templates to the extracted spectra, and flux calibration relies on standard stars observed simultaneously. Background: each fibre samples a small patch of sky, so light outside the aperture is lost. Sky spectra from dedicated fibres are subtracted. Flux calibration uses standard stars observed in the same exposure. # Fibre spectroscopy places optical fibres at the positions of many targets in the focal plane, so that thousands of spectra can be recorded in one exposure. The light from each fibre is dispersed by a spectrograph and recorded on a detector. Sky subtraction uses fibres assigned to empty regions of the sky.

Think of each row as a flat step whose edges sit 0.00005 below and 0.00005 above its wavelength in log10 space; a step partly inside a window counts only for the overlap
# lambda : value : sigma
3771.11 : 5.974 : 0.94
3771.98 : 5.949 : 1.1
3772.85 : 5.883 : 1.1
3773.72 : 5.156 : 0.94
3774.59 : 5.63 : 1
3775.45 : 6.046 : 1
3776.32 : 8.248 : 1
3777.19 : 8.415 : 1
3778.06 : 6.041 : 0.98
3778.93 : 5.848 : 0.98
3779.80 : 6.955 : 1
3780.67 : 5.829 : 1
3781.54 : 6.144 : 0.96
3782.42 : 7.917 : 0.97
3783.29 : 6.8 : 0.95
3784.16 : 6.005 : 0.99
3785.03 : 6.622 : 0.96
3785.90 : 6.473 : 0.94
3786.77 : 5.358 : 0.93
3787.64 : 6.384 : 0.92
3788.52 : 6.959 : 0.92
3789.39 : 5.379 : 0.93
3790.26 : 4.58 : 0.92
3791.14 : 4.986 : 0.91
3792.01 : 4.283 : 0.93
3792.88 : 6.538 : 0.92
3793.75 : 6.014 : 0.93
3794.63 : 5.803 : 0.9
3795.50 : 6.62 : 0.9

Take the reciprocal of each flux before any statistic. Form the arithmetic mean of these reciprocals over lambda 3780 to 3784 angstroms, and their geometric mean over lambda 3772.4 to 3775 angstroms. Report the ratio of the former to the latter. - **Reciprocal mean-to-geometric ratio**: 0.84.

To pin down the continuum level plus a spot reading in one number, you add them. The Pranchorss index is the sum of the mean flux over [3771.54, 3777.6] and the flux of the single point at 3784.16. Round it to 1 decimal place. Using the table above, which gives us 12.5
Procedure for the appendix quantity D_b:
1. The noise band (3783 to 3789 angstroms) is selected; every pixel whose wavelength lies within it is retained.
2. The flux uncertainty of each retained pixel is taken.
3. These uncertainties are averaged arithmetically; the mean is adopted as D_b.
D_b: 0.94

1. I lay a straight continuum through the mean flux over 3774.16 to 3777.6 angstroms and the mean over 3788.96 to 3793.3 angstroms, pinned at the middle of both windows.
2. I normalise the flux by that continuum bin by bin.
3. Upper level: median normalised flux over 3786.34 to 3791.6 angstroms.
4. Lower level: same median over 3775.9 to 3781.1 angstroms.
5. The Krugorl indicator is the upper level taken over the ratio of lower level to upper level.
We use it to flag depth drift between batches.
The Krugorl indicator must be 0.99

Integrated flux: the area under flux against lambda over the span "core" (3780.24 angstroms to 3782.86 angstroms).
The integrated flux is 17.3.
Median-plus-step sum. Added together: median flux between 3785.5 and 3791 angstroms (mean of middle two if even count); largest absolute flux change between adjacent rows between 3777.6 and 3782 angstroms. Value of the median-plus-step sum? 7.01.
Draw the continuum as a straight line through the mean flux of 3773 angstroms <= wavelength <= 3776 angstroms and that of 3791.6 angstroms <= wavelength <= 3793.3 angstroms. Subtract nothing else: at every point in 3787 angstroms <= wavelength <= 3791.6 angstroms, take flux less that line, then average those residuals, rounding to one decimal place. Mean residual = 0.2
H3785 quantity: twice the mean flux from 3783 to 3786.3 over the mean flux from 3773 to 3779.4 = 2.00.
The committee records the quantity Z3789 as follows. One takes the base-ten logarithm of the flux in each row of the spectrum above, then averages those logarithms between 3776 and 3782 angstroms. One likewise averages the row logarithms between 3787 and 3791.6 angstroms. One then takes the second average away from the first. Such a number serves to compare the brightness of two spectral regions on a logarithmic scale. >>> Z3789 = 0.079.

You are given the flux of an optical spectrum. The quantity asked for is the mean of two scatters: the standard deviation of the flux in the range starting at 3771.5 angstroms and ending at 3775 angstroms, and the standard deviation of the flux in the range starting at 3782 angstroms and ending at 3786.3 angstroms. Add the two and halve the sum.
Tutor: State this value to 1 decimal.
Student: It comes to 0.5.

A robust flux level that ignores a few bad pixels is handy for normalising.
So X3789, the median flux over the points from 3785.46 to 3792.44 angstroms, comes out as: 5.4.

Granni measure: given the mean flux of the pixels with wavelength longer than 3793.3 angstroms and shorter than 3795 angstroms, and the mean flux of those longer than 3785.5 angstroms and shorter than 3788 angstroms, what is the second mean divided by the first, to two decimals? 1.03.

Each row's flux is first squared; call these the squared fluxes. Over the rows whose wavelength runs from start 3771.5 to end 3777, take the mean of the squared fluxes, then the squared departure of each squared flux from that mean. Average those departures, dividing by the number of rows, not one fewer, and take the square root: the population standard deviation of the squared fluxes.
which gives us 13.5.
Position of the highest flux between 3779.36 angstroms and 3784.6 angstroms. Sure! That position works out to 3782.42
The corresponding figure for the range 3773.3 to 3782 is 3777.19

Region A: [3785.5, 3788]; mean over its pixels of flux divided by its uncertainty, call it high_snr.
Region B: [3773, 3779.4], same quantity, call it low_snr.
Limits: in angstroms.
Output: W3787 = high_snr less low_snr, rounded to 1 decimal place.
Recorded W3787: 0.0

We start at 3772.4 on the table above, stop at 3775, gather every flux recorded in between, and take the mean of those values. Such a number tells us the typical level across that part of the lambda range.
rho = 5.6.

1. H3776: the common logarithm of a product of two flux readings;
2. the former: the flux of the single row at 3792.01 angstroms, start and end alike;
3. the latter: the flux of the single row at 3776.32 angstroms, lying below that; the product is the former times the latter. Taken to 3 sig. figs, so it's 1.55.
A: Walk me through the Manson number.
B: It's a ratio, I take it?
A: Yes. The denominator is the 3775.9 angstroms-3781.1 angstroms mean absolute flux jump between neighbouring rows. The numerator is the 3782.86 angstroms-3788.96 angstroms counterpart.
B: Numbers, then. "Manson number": 0.72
